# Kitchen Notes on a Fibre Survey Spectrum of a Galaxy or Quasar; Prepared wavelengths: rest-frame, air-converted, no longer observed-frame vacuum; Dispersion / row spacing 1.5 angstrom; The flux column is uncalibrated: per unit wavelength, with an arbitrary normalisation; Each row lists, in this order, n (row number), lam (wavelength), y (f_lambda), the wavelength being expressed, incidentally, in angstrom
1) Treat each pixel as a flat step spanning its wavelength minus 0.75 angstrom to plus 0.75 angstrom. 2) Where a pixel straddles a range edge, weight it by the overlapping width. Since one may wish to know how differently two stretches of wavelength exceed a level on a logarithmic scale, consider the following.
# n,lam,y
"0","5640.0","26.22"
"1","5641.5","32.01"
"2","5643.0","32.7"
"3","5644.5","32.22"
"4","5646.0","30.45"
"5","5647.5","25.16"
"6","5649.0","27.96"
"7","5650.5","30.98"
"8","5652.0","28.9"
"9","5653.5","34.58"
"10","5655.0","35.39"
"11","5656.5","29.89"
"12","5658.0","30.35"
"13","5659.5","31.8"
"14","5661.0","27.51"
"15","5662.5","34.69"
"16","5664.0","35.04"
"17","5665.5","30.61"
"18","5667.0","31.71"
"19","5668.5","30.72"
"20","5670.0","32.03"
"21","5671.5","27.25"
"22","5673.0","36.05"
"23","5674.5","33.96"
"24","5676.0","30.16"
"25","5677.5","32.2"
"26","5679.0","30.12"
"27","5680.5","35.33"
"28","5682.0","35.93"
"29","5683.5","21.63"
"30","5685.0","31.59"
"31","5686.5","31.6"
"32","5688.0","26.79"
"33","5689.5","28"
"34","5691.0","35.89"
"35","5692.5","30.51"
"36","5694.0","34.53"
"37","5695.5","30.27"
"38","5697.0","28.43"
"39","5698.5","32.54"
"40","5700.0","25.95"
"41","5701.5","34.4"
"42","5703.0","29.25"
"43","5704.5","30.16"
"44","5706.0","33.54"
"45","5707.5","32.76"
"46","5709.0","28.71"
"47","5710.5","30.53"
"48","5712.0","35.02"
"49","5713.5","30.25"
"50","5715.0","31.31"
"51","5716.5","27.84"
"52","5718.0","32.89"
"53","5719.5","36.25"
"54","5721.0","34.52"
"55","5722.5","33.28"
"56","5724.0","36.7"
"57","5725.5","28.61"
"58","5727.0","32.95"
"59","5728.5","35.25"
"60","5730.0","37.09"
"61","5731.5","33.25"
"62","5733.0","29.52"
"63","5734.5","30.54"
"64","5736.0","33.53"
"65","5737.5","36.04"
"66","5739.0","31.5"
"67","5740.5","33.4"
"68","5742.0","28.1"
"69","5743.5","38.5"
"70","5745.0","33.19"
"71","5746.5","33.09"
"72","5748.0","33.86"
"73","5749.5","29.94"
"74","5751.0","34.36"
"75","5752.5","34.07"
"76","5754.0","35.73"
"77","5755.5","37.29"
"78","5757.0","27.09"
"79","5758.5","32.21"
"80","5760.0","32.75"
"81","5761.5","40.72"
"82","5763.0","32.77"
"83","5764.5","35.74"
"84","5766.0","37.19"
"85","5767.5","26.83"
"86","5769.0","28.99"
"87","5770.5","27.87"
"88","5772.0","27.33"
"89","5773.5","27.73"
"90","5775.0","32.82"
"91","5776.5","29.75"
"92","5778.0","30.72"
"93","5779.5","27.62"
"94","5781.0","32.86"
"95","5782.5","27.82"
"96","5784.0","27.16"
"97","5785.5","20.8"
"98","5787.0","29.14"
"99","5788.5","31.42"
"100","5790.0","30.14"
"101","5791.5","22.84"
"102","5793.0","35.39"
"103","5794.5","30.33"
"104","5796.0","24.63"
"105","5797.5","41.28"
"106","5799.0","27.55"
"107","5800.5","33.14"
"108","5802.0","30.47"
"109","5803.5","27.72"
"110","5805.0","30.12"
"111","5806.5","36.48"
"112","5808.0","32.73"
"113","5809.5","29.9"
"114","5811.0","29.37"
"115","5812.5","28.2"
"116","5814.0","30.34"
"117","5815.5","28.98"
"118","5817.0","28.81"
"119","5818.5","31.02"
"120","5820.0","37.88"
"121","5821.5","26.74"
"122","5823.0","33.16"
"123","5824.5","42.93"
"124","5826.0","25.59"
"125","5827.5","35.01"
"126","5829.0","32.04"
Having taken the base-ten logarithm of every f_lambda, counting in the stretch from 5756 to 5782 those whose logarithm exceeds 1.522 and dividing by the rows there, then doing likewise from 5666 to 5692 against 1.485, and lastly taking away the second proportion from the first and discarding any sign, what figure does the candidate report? 0.47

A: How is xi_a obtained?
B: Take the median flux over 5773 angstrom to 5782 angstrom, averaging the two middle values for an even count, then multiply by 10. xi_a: 302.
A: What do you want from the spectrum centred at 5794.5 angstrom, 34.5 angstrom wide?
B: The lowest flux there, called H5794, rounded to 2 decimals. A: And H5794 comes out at 20.80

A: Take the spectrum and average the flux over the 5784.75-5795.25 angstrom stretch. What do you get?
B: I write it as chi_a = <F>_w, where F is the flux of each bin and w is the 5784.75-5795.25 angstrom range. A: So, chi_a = 28.6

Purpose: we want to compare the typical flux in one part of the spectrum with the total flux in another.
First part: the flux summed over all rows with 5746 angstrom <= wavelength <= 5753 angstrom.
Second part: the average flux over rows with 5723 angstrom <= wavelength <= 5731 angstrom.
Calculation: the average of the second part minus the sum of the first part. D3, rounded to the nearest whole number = -131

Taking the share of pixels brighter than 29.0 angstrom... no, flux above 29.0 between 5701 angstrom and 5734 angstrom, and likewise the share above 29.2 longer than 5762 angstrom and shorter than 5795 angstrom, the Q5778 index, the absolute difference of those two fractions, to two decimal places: 0.36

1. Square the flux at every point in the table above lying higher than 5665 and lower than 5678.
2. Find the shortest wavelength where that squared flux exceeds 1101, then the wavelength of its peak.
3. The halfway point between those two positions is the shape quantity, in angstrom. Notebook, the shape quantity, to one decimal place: 5673.0 angstrom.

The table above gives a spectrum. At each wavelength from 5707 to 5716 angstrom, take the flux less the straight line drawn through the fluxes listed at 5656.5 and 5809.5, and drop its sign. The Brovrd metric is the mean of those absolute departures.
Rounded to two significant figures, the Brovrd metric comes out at 1.9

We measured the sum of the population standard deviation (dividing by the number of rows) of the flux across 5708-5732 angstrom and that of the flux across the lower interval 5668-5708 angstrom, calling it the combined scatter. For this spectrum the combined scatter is 6.2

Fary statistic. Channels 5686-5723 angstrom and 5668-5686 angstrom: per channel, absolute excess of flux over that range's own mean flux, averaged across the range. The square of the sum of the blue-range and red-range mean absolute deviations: 28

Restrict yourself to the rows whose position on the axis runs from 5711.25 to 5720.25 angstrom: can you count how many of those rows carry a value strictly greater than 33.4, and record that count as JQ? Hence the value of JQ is 2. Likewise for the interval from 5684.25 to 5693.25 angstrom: 1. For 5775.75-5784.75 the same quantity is 0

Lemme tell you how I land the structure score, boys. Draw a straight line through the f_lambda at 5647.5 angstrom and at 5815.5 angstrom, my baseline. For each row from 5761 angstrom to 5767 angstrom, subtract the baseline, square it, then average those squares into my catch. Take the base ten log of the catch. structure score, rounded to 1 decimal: 1.9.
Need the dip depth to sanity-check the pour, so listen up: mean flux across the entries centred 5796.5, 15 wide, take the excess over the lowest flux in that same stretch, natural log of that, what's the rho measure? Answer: 2.0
